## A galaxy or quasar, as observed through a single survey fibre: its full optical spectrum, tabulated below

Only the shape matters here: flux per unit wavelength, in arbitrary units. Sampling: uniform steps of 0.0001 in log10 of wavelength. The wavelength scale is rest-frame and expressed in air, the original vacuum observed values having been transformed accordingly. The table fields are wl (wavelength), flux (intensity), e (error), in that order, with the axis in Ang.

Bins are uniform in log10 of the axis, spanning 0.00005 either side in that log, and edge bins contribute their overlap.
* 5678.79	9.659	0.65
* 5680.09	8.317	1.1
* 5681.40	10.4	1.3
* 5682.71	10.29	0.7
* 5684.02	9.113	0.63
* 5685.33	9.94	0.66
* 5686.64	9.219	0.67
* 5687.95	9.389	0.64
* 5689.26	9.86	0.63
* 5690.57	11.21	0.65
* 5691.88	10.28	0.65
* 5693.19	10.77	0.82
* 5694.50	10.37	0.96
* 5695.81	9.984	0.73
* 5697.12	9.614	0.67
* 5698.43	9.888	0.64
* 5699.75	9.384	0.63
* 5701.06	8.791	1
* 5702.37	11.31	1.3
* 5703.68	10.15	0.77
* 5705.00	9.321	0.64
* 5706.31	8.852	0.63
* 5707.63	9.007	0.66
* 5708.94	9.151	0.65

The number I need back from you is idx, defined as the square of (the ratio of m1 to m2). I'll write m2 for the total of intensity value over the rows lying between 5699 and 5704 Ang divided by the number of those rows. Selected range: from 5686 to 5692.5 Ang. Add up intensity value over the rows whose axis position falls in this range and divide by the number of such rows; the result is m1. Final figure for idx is 1.02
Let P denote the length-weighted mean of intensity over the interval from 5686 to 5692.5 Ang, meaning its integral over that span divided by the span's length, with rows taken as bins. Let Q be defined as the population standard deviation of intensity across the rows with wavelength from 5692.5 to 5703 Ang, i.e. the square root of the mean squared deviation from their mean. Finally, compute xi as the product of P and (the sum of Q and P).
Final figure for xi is 107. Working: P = 10.0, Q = 0.75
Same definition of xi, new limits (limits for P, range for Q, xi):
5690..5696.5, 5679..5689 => 118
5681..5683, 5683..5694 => 114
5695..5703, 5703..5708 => 102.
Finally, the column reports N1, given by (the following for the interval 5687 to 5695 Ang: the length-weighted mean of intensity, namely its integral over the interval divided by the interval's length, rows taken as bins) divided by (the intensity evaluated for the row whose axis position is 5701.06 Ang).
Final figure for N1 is 1.169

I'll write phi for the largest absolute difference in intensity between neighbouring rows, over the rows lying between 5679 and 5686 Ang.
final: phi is 2.08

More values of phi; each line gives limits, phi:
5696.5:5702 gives 0.59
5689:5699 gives 1.35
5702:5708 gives 1.16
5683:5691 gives 1.35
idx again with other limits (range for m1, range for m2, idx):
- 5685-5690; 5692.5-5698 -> 0.89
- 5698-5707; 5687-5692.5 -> 0.90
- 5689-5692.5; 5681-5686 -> 1.11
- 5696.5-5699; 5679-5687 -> 1.04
